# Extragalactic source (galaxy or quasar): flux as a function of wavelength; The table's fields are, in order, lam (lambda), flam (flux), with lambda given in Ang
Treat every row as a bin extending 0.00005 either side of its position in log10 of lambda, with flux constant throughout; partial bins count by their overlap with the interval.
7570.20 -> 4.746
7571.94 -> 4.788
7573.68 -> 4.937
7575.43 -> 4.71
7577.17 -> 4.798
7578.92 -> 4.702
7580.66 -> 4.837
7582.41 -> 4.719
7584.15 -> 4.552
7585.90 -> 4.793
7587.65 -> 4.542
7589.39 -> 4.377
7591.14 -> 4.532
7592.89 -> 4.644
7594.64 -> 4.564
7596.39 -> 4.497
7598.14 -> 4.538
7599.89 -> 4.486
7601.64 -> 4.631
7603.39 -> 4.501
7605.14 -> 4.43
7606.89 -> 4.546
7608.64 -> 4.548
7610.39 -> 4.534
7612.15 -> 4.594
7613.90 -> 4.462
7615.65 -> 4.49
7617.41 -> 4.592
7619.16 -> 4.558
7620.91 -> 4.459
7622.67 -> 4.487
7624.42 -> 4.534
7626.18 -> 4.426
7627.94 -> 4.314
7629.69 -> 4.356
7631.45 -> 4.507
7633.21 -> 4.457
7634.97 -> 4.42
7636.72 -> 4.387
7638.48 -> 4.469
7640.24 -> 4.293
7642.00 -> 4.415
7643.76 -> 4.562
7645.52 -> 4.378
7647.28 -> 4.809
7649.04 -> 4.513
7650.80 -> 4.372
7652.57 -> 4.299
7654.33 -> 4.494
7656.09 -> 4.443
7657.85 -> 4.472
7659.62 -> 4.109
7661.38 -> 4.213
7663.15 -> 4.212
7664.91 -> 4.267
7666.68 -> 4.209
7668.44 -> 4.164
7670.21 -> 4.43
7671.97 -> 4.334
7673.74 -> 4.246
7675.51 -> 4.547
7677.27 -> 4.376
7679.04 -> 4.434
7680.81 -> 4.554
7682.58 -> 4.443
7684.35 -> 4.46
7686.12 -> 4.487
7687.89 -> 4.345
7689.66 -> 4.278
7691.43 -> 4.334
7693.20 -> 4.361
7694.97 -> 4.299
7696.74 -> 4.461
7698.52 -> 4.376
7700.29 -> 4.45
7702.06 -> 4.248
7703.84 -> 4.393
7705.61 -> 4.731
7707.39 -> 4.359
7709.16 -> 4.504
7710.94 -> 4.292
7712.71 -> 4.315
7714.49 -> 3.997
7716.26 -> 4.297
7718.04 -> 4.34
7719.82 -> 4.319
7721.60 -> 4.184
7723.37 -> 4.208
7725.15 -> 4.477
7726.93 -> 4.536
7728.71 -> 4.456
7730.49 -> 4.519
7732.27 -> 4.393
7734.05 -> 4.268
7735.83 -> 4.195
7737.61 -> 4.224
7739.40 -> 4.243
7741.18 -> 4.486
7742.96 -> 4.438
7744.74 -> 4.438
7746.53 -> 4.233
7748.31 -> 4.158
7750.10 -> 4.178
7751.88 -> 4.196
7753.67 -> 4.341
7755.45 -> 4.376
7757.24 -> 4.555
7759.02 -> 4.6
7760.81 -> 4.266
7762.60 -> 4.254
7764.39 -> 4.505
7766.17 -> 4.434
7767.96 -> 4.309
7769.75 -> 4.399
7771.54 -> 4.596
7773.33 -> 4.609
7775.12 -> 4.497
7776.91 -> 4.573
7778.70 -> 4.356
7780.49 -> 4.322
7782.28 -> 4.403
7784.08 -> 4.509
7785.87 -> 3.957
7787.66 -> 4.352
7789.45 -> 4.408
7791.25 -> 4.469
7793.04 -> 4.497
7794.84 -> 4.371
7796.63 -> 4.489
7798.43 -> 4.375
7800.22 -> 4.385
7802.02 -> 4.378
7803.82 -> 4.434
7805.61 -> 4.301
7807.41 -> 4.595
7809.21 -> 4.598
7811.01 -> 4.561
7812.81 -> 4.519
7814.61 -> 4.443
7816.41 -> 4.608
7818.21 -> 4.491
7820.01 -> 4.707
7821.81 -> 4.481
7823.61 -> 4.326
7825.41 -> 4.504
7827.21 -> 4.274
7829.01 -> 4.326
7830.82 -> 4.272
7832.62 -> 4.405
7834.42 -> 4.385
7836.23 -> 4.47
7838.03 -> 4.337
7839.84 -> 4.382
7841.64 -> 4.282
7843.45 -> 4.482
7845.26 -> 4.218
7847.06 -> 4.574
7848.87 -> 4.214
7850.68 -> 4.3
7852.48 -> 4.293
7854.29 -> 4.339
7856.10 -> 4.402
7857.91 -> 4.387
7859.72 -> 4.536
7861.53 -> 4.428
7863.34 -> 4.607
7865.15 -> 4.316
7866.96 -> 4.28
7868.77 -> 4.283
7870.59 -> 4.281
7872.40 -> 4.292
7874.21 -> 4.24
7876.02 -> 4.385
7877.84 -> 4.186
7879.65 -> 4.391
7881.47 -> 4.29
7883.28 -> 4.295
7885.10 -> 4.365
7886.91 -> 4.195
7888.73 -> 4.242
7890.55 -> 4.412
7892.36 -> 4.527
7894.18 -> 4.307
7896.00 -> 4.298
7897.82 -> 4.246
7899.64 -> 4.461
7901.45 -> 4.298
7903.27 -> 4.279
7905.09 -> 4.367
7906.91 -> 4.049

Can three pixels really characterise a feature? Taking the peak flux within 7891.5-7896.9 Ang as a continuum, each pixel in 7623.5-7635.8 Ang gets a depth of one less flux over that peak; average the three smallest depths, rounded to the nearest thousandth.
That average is 0.006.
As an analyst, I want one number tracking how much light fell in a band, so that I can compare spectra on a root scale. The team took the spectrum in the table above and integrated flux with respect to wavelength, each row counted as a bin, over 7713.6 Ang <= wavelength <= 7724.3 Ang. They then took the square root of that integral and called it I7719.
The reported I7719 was 7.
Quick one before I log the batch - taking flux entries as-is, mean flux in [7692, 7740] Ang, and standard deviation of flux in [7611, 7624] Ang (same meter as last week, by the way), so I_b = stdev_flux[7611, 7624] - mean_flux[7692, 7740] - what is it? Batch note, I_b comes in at -4.29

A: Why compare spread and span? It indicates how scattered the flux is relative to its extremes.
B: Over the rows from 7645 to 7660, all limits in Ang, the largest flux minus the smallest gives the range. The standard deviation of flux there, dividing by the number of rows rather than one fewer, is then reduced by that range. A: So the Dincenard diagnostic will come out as -0.52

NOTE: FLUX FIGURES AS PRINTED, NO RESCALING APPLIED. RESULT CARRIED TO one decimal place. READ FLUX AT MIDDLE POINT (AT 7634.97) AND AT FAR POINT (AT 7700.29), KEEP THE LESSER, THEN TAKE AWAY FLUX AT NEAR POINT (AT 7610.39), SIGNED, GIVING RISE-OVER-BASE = -0.1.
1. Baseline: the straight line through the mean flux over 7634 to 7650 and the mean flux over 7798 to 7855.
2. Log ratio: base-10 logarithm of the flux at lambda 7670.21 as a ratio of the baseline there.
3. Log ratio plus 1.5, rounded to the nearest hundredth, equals 1.50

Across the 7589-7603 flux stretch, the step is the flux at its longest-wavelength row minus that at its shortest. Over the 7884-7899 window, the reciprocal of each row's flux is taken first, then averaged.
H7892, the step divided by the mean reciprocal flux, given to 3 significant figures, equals 1.10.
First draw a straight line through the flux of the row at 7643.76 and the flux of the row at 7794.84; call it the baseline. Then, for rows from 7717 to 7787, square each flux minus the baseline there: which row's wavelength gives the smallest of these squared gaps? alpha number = 7728.71 Ang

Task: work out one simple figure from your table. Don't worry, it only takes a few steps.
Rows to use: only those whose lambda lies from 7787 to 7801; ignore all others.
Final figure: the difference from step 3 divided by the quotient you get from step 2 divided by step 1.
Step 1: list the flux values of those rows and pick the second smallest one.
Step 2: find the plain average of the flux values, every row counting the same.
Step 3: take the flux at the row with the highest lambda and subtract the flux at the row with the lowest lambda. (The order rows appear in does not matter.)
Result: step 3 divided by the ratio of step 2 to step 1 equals 0.03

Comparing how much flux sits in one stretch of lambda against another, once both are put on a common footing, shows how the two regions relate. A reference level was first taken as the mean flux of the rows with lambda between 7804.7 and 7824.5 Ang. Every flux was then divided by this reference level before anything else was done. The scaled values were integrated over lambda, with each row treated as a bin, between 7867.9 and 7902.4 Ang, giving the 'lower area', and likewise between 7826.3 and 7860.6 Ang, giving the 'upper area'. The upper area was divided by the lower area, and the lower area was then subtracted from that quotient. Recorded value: -31.99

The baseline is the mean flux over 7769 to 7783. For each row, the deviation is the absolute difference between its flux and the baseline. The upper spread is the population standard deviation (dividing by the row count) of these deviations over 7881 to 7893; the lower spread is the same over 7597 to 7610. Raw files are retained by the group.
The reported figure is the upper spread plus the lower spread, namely 0.12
